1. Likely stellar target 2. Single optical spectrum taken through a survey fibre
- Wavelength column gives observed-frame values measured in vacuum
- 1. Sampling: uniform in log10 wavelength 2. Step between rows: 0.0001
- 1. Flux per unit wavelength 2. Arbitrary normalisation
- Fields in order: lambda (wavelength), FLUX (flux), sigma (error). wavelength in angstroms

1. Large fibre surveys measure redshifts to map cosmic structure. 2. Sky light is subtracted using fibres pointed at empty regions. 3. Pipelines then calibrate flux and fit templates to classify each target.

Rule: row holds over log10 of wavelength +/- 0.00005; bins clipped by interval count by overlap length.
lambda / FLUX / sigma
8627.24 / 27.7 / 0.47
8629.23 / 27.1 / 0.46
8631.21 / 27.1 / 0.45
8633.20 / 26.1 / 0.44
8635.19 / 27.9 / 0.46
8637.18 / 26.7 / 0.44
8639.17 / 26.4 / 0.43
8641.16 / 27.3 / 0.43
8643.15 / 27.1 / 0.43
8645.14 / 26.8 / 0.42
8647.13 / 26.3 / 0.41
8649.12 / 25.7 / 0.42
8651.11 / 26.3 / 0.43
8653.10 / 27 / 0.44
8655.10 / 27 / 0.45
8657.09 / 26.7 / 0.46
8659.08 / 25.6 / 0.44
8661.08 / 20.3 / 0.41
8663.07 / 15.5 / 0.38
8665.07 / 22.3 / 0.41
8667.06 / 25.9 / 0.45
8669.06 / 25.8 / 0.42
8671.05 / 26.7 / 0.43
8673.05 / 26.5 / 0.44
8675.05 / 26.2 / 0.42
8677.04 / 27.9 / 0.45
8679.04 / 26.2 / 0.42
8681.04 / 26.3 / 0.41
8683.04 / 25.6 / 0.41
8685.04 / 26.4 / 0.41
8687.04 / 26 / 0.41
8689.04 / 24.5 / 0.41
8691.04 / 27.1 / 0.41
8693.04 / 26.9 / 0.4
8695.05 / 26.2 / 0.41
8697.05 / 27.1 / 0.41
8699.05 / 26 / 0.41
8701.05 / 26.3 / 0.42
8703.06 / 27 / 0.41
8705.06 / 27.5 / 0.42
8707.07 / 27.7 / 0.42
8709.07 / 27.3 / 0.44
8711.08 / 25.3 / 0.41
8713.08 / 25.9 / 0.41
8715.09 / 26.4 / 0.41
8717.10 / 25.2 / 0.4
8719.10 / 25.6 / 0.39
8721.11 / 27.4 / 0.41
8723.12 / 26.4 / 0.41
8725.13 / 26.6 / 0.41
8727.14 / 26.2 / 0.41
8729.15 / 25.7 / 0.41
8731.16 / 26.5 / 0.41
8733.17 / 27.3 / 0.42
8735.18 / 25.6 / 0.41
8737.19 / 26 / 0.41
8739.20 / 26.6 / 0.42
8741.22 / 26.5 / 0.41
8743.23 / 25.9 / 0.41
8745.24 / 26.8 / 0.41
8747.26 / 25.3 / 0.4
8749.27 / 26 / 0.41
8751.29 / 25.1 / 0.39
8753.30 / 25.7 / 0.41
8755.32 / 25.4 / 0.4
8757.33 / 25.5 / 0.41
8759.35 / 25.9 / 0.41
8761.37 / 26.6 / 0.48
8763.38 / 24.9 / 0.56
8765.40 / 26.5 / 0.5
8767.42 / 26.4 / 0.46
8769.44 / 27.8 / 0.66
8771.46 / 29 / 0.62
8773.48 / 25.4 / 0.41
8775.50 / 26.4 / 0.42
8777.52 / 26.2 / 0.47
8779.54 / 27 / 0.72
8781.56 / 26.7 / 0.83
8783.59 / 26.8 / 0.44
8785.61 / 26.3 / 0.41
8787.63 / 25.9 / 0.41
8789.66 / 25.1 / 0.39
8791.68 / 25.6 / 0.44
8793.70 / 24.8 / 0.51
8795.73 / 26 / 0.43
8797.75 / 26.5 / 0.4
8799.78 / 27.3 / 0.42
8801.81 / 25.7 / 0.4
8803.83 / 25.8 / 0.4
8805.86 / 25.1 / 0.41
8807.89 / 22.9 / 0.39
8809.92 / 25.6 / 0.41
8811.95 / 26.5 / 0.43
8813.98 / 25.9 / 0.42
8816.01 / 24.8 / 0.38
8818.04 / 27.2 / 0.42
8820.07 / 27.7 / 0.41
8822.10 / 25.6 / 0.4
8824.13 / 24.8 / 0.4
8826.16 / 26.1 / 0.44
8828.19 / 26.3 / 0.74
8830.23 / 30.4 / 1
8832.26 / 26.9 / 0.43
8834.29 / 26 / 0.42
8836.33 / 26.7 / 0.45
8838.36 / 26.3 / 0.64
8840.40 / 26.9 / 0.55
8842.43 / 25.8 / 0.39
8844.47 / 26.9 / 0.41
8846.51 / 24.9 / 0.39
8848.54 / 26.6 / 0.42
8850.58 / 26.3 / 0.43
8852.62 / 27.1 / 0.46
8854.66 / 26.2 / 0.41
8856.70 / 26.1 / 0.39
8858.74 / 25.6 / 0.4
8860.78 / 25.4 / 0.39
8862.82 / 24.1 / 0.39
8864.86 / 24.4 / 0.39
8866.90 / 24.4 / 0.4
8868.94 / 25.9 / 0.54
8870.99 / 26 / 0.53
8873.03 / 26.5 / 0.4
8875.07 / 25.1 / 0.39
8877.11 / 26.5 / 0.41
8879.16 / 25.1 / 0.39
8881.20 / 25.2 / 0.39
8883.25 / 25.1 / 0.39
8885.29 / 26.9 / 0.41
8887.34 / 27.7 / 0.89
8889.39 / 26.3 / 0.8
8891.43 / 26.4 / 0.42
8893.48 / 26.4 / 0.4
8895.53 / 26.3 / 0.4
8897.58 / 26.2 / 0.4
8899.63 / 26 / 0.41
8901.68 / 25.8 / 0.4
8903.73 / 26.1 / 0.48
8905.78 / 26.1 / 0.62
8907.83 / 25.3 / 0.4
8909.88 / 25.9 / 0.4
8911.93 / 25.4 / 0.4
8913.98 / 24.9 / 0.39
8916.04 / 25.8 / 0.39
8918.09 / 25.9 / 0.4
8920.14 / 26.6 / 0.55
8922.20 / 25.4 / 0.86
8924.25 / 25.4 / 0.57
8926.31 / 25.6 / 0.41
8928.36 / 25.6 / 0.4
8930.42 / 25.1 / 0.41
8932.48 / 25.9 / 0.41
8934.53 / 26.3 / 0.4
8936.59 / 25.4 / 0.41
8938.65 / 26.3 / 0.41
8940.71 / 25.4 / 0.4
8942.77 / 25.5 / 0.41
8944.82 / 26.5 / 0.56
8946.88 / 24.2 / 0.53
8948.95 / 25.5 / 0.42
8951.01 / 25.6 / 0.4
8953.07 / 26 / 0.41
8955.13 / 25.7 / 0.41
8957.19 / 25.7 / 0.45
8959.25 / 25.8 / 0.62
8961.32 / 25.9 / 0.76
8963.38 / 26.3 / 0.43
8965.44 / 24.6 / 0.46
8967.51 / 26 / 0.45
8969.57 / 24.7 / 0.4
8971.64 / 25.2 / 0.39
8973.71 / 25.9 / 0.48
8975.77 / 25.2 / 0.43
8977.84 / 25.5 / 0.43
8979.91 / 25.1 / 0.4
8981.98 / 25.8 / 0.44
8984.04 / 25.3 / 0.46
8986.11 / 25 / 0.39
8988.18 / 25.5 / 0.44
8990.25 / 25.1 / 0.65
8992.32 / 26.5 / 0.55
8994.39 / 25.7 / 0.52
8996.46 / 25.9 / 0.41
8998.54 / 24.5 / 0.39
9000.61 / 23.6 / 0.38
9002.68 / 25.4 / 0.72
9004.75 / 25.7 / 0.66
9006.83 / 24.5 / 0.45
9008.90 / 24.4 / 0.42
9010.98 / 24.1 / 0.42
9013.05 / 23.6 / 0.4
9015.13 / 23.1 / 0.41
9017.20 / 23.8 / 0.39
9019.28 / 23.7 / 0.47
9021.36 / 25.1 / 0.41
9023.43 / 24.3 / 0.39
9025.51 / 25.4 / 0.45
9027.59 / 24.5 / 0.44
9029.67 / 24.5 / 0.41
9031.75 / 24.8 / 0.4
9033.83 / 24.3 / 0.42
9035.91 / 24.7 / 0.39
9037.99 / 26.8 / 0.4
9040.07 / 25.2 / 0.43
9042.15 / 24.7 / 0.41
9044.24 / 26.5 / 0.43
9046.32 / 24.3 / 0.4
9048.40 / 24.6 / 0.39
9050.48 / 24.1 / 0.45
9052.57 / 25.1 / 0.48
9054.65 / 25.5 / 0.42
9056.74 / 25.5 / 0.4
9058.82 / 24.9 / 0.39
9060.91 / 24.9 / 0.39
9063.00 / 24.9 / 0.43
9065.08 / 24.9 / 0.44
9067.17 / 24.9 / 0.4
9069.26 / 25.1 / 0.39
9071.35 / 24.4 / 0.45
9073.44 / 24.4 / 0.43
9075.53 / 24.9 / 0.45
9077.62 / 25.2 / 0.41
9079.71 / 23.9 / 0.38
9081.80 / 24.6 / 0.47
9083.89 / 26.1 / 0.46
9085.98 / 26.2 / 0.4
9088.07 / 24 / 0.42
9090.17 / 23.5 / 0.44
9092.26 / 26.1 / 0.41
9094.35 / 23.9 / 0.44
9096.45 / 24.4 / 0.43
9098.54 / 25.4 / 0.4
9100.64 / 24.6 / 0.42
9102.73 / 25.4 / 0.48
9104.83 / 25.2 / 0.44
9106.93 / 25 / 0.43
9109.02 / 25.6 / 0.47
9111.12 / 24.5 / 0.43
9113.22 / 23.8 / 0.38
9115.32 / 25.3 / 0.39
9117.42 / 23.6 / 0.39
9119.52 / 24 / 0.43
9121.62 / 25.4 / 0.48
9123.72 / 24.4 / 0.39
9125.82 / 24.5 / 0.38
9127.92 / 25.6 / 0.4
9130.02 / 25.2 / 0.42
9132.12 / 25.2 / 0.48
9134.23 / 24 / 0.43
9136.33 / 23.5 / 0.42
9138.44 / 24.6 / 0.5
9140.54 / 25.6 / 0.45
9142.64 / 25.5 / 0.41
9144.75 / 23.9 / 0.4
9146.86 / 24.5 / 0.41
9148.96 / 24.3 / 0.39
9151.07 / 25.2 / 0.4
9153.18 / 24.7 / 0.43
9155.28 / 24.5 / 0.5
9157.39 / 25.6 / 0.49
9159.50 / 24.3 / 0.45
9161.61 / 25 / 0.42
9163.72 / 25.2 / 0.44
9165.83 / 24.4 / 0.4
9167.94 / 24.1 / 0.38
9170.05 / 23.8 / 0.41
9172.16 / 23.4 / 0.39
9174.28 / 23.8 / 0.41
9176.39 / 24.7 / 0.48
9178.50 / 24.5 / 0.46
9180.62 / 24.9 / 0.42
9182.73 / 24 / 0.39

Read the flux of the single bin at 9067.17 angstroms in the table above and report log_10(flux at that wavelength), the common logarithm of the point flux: 1.40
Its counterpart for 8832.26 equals 1.43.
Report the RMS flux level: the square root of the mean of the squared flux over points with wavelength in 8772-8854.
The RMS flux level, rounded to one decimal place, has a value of 26.2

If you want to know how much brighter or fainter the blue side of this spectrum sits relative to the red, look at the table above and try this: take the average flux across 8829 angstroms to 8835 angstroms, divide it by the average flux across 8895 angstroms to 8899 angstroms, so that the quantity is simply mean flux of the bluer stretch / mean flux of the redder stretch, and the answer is 1.06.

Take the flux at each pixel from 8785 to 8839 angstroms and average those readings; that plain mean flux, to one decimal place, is 26.1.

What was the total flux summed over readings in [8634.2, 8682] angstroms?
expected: 616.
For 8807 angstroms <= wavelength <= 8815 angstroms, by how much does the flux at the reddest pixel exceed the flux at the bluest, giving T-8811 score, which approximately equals 3.0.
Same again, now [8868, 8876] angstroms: -0.8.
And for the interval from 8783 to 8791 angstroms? -1.7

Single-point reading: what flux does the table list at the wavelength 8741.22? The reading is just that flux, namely 26.5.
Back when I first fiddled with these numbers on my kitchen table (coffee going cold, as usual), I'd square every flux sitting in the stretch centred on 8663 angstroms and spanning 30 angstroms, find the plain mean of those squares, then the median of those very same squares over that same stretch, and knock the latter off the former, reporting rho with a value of -50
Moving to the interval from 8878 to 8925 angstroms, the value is 2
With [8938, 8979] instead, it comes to -4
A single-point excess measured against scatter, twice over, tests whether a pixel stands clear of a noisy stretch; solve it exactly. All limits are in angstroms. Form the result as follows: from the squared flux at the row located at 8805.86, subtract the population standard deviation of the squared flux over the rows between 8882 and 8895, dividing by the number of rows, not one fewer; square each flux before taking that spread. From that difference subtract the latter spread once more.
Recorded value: 548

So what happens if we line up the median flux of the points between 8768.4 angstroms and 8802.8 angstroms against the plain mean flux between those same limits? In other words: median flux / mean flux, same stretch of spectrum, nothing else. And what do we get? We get 0.997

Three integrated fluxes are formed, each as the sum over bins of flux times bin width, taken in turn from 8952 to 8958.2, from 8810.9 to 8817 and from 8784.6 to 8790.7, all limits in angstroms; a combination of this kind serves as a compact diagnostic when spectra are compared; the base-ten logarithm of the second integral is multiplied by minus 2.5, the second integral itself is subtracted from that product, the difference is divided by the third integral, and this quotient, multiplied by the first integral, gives -165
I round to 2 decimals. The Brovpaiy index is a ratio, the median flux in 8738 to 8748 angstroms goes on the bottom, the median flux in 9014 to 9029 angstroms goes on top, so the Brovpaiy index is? 0.92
